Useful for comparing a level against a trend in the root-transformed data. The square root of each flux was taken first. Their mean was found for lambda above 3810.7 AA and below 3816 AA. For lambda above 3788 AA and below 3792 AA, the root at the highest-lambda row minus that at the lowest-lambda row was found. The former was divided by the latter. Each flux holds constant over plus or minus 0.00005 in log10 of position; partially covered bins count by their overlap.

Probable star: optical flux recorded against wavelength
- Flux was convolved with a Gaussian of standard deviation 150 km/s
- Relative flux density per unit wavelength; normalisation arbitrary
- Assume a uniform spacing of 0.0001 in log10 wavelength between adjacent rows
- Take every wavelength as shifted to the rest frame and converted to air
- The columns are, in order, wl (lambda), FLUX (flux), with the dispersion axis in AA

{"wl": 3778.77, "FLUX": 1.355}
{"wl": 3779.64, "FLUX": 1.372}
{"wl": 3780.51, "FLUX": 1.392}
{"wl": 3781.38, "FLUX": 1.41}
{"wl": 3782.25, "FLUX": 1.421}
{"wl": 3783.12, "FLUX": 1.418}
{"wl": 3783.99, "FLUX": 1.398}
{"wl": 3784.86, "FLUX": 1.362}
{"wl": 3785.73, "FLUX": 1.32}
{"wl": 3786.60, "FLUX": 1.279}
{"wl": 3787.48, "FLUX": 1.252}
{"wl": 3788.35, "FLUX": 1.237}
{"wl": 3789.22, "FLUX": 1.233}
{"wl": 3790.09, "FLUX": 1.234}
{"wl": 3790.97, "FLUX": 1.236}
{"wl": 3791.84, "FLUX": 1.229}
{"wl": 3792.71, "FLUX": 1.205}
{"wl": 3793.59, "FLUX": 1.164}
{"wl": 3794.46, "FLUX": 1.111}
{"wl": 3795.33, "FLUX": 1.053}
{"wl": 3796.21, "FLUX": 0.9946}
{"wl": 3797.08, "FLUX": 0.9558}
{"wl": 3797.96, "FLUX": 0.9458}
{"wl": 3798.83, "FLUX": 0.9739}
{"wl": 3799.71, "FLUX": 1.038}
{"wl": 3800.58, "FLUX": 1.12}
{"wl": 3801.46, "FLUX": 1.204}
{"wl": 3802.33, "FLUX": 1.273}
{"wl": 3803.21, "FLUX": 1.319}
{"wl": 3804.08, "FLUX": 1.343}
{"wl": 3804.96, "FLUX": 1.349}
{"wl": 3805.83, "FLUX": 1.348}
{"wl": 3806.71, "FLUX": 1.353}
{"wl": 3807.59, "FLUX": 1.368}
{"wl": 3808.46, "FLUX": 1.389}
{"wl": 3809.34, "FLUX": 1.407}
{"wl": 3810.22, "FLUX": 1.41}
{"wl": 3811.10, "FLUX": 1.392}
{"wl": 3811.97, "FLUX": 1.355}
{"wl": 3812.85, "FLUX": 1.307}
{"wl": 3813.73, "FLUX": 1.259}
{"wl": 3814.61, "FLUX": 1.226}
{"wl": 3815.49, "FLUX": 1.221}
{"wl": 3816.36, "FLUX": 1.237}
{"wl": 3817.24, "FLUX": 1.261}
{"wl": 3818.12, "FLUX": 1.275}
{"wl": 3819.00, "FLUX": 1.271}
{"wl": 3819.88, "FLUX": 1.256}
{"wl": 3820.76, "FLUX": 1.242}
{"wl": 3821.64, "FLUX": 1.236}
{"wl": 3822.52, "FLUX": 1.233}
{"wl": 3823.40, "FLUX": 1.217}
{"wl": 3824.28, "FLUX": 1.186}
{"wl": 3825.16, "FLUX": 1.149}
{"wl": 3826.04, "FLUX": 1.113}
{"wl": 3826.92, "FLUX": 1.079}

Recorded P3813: -316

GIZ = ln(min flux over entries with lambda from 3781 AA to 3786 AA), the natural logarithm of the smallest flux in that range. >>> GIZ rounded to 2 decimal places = 0.28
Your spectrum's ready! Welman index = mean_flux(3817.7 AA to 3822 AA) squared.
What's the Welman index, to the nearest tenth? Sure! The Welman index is 1.6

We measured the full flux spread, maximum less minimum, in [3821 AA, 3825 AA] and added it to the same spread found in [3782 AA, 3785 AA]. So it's 0.11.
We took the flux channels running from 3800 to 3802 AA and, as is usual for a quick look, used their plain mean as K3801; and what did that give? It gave 1.16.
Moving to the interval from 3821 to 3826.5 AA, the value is 1.19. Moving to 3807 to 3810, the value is 1.39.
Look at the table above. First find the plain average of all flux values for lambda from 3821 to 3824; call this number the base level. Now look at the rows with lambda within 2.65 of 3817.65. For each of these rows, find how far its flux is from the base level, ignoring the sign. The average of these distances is 0.03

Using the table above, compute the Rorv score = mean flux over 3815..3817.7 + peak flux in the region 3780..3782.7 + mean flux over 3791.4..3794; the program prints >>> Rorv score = 3.9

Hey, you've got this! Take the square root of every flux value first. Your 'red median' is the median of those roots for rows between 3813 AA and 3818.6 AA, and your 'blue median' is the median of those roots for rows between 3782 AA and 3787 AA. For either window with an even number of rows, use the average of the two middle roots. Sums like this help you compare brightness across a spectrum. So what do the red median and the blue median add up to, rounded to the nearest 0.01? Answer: 2.29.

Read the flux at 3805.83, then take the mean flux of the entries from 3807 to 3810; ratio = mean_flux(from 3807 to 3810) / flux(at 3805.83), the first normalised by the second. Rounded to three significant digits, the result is 1.03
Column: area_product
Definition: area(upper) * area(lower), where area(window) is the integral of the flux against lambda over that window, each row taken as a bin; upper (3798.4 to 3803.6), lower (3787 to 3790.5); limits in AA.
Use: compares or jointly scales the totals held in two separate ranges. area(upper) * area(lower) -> 26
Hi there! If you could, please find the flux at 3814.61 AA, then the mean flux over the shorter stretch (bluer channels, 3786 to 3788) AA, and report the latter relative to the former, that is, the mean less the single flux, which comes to 0.04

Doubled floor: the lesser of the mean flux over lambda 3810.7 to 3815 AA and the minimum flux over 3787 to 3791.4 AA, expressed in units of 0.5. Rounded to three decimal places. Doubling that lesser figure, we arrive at 2.466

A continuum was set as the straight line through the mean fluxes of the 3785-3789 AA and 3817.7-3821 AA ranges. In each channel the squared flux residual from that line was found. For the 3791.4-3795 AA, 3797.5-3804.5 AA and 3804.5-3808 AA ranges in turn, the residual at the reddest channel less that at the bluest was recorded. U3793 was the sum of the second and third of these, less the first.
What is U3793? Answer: -0.12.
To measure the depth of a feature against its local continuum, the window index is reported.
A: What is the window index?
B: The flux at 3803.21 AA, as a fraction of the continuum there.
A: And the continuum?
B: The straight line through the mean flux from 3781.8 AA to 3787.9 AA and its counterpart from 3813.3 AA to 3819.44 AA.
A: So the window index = 1.02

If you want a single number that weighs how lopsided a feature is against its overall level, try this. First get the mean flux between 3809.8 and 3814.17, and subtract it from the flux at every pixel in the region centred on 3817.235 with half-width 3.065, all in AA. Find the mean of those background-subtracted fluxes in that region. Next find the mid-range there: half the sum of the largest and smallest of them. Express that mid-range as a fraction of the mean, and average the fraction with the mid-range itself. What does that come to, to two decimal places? 0.46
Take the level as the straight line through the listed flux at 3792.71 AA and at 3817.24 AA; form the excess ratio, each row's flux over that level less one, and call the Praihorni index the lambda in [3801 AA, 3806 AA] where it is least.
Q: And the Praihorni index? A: 3801.46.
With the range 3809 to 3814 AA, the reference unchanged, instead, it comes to 3813.73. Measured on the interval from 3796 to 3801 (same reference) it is 3797.96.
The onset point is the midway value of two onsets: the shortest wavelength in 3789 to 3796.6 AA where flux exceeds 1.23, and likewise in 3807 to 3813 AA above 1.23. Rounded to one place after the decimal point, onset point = 3798.4 AA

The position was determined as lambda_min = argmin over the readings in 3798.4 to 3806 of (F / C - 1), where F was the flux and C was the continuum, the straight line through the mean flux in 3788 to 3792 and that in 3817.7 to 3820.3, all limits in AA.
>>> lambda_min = 3798.83 AA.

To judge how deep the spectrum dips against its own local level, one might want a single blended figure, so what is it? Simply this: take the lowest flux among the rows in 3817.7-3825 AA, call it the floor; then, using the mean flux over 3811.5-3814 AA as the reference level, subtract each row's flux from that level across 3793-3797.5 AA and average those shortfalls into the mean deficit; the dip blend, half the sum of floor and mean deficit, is 0.72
